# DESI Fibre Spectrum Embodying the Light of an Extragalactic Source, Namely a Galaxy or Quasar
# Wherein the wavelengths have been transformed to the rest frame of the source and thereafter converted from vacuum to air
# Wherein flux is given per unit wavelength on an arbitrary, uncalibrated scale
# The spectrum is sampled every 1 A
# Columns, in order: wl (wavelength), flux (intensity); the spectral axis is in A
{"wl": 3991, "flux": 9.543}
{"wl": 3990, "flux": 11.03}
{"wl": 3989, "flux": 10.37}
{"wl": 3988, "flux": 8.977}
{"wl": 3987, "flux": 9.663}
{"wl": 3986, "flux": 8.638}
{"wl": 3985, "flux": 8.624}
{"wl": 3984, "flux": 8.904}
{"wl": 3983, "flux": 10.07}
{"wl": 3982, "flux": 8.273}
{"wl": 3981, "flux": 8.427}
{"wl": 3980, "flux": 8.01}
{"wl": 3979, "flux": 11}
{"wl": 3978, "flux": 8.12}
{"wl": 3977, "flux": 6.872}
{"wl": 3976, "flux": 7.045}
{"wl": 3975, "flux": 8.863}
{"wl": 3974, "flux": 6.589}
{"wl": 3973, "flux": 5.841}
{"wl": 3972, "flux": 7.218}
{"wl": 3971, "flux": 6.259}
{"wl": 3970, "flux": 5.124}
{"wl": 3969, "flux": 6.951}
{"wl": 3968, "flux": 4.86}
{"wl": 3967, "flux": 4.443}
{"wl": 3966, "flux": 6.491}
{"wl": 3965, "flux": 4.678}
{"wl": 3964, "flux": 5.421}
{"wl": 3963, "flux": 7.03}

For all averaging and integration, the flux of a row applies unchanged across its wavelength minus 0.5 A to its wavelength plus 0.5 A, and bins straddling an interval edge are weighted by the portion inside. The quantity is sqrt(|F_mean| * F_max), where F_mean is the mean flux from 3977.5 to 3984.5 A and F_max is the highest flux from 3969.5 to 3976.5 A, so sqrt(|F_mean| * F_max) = 8.9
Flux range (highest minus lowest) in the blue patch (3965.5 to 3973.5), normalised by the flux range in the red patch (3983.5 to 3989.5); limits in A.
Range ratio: 1.59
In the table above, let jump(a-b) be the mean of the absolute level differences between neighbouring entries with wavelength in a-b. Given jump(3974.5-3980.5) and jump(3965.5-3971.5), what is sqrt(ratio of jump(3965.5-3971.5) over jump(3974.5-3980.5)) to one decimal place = 0.9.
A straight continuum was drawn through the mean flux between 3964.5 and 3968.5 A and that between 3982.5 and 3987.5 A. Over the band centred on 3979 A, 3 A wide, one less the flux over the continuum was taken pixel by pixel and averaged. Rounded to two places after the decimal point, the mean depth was -0.15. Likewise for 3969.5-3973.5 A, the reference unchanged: 0.02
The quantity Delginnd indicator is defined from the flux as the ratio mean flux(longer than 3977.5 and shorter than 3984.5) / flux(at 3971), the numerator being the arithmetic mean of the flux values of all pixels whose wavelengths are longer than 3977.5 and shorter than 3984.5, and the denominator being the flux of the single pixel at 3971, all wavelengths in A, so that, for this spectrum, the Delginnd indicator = 1.43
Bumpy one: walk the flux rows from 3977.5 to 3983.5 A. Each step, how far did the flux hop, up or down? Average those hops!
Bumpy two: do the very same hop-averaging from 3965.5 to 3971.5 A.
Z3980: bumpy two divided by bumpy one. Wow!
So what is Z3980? 0.91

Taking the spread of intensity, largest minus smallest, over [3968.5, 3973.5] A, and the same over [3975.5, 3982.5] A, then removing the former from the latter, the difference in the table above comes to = 2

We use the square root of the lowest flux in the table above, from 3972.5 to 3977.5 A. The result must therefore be 2.4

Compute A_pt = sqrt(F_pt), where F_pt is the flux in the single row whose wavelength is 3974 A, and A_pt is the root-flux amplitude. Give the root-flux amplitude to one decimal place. 2.6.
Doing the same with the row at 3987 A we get 3.1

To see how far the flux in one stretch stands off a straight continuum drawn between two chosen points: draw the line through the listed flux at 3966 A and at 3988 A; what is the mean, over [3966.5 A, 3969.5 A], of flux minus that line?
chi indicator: -1.3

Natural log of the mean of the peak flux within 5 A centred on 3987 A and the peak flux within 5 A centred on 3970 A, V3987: 2.17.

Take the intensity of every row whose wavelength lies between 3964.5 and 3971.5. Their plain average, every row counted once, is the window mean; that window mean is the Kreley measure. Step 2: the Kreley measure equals 5.5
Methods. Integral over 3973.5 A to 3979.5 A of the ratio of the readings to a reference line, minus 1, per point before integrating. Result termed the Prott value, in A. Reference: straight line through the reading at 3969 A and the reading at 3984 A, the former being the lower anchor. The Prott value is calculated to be 0.1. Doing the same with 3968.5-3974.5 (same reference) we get -0.8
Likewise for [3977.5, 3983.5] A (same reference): 0.4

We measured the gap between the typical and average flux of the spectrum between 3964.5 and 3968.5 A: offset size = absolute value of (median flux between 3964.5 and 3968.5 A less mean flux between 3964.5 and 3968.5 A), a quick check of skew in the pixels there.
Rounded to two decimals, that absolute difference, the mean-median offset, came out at 0.35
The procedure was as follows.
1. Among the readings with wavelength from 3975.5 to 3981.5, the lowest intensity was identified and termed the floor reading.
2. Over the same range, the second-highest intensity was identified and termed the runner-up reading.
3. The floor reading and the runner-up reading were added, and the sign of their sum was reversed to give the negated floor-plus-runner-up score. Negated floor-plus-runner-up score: -15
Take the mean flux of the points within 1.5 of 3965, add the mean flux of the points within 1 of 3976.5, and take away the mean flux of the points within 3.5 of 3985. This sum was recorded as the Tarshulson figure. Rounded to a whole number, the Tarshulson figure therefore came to 3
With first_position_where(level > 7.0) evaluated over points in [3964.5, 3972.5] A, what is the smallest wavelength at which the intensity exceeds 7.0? 3972 A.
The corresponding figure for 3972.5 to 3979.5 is 3975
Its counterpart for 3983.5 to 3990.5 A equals 3984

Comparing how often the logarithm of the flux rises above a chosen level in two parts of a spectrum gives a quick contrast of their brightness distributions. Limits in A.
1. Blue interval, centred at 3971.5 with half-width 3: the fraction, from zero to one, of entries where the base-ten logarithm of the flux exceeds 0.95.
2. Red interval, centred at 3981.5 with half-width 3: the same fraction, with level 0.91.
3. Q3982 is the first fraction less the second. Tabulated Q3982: -0.8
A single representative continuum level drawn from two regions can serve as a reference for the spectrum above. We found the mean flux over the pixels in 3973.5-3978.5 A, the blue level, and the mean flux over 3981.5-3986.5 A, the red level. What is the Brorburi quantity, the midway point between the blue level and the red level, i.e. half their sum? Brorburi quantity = 8.2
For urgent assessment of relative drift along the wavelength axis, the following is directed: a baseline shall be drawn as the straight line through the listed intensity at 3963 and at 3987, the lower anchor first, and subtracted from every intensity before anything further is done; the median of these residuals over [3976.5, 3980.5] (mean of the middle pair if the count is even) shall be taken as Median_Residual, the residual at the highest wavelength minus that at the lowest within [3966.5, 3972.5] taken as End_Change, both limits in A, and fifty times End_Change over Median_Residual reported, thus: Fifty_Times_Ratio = -155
